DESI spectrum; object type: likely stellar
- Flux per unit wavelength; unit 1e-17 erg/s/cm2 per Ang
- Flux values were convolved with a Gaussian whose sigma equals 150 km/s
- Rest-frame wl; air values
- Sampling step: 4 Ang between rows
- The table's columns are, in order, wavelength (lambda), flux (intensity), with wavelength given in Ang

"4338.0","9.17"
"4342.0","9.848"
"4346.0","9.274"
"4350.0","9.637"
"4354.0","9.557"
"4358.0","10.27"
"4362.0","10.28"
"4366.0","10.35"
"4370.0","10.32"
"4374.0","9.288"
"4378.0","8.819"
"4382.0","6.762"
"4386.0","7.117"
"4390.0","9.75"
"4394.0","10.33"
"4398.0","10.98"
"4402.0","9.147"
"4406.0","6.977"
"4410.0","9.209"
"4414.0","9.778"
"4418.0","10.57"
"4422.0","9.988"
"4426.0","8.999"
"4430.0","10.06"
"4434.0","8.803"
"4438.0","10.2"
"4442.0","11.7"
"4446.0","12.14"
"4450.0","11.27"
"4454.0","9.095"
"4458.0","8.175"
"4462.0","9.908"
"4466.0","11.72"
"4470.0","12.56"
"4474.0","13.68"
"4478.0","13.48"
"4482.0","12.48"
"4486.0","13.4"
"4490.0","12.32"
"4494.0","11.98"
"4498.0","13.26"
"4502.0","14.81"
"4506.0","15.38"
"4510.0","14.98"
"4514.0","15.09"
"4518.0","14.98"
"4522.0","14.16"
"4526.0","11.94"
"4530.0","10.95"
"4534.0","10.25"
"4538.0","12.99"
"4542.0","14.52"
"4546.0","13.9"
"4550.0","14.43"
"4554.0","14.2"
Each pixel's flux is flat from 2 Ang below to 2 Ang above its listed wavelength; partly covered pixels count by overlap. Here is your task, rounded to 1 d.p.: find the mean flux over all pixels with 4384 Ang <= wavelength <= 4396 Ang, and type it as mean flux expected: 9.1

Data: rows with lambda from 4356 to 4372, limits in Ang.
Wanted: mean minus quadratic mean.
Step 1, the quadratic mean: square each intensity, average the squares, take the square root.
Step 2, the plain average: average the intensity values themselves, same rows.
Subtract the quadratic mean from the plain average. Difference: 0.00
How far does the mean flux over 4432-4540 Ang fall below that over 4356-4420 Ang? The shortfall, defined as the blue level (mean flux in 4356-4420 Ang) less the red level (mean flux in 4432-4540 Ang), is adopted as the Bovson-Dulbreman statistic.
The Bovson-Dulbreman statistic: -2.9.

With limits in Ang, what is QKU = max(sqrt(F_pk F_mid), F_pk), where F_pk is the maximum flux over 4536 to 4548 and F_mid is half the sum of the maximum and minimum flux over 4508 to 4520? 14.8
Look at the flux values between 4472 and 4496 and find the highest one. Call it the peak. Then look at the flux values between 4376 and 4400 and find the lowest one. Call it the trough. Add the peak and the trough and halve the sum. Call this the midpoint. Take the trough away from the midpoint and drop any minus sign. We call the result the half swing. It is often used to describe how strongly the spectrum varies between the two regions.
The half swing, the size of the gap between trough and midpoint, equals 3.5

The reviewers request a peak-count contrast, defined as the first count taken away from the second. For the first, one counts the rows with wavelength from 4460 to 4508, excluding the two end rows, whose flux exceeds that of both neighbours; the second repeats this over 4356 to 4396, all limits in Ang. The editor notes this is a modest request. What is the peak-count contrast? -1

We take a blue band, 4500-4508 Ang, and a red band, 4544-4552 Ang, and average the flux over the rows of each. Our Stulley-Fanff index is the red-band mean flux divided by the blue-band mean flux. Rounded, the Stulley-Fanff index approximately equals 0.94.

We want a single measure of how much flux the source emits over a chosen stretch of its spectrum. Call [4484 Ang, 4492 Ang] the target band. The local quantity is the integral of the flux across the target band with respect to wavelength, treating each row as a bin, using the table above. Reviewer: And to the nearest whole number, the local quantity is 103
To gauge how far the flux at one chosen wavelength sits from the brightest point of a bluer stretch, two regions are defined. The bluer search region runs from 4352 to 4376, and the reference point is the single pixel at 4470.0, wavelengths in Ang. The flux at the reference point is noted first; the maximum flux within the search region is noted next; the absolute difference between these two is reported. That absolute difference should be 2.21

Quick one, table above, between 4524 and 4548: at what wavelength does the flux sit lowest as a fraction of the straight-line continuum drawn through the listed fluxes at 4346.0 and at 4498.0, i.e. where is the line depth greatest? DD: 4534.0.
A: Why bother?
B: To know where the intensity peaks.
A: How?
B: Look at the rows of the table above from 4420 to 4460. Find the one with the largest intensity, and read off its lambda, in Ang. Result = 4446.0 Ang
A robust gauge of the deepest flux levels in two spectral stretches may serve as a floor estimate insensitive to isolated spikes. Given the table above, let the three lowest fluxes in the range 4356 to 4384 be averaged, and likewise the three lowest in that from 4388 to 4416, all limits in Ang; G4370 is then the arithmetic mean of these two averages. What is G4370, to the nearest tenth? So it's 8.4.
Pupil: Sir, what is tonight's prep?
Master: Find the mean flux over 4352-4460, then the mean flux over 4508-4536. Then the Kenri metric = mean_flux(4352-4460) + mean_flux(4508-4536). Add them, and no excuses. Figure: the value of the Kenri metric 22.8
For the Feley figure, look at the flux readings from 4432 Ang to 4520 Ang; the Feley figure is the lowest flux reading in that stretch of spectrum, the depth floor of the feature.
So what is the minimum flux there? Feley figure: 8.175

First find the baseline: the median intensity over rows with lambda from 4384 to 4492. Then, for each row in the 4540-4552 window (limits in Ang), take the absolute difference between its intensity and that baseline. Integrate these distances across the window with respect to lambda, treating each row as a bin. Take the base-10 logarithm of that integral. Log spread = 1.7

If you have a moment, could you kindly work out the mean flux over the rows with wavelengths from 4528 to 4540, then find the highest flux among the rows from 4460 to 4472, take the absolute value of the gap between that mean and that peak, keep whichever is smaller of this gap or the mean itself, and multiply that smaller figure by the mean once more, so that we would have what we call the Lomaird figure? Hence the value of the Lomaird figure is 13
